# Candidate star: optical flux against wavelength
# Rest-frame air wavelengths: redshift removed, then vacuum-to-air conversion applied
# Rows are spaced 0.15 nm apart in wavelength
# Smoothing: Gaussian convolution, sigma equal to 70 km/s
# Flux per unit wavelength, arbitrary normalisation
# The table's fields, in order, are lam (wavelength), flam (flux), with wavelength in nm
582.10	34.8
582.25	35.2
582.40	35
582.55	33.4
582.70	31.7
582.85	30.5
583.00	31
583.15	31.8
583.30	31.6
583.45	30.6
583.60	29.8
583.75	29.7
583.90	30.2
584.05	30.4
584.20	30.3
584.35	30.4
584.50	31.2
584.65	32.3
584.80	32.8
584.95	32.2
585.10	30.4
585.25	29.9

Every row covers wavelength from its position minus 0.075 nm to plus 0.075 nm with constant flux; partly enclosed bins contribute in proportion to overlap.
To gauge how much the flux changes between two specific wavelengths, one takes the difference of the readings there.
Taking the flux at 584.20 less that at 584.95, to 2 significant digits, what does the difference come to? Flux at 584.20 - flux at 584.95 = -1.9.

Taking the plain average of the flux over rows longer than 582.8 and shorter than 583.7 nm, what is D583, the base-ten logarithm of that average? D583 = 1.49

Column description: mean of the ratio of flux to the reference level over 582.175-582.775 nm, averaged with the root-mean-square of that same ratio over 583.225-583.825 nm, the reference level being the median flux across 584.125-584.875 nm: 1.03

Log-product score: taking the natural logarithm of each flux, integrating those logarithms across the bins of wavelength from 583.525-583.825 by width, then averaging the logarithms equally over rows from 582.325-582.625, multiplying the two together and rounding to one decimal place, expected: 3.6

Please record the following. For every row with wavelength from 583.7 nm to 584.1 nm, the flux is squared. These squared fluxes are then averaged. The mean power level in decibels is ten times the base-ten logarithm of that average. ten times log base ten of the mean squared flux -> 29.6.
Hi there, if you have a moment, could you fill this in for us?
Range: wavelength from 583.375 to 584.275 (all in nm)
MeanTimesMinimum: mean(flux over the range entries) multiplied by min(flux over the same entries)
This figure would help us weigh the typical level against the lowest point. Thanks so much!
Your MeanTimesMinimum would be 896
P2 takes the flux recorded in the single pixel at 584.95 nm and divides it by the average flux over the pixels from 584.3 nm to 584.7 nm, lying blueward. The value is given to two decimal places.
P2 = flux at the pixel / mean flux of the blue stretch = 1.03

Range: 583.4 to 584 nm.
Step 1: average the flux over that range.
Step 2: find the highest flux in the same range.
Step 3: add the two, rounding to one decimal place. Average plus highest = 60.7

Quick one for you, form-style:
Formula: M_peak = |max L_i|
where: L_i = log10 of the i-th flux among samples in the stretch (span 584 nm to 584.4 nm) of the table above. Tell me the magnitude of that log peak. 1.48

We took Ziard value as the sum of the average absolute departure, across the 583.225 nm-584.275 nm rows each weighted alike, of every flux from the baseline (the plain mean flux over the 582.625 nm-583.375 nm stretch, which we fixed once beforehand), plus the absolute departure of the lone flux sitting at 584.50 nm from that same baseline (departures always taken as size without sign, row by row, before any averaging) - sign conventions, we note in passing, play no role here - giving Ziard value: 1.1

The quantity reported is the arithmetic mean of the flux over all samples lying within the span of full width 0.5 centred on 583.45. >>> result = 30.7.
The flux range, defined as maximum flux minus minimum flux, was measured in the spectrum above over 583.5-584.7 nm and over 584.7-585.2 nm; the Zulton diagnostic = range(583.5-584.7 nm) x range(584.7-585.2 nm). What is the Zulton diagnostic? 6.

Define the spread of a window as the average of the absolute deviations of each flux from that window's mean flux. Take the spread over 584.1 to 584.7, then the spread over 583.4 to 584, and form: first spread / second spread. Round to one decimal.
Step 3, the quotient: 2.2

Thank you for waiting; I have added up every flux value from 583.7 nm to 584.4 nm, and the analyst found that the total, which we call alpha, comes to 151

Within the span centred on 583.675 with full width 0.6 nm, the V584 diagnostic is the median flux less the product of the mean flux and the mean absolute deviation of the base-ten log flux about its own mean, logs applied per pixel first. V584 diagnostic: 29.86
